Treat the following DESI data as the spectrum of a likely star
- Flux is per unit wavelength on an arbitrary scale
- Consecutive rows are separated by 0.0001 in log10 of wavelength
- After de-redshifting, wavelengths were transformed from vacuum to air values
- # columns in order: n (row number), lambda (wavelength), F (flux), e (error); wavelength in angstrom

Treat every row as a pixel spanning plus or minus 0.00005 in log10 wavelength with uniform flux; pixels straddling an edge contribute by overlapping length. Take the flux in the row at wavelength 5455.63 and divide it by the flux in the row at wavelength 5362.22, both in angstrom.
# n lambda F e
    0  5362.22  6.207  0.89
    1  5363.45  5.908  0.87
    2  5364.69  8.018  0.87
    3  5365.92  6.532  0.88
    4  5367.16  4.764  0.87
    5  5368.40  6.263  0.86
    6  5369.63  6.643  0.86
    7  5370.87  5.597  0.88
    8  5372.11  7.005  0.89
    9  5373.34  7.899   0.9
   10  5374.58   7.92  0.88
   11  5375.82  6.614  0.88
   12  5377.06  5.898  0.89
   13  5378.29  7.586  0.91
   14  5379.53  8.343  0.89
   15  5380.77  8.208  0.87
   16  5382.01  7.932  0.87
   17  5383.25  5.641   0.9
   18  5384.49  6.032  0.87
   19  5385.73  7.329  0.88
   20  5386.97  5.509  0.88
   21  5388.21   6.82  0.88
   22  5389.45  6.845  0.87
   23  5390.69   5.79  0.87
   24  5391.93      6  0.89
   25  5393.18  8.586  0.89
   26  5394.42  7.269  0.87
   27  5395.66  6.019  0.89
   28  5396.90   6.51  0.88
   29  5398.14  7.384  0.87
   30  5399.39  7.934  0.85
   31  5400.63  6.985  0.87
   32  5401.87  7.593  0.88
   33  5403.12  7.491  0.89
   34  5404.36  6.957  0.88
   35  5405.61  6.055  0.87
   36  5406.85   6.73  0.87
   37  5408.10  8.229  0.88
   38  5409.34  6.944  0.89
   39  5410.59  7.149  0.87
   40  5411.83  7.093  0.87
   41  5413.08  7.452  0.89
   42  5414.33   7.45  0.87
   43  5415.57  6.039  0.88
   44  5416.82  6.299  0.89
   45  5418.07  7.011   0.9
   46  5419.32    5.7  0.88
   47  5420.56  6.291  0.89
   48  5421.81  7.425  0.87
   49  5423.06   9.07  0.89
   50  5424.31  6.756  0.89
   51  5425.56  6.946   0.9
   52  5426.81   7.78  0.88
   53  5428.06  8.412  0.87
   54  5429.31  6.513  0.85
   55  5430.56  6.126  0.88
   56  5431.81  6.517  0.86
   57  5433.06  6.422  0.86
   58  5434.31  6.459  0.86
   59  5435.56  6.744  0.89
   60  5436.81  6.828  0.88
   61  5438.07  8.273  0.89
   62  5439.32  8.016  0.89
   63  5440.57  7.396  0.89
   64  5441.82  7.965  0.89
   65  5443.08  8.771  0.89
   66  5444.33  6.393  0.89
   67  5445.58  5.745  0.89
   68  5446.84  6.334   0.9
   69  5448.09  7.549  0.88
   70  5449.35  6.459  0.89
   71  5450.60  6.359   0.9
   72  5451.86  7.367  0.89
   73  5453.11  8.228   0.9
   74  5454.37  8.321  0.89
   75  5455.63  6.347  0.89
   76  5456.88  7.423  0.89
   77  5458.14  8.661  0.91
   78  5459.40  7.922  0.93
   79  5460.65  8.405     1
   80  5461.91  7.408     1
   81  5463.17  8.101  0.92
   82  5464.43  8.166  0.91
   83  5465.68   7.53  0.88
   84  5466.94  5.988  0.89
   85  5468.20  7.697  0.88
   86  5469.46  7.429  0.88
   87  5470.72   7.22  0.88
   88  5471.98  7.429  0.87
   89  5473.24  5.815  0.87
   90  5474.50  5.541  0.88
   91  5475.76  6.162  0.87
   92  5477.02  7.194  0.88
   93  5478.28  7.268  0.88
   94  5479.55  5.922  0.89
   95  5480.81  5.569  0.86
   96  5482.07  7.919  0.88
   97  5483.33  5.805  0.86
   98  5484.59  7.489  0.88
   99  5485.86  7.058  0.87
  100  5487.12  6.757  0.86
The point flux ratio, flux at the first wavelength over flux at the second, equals 1.02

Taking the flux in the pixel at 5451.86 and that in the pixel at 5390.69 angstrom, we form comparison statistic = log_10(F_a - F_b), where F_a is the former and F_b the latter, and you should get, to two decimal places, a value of 0.20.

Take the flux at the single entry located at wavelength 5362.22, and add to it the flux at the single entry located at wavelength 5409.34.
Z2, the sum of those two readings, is 13.2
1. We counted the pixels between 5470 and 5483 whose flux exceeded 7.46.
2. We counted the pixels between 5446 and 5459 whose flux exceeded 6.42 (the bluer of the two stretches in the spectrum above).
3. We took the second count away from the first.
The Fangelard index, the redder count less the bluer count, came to -6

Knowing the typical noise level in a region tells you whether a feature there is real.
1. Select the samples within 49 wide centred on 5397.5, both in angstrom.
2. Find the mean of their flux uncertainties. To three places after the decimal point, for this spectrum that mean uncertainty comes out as 0.880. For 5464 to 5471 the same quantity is 0.887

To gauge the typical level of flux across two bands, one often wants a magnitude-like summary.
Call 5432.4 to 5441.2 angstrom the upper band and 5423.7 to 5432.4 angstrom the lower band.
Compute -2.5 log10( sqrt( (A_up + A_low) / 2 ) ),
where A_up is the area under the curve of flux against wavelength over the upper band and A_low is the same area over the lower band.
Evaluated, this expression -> -2.24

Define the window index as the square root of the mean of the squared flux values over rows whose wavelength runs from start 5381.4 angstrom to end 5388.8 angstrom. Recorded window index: 6.6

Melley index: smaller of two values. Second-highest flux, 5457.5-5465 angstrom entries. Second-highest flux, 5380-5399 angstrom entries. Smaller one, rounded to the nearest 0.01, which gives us 8.21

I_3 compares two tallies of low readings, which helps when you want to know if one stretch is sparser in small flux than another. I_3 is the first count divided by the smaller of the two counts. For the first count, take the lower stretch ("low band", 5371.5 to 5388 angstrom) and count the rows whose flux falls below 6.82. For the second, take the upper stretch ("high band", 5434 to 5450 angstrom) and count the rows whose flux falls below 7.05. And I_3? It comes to 1.00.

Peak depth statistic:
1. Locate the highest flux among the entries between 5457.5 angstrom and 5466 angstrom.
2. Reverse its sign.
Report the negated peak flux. -8.66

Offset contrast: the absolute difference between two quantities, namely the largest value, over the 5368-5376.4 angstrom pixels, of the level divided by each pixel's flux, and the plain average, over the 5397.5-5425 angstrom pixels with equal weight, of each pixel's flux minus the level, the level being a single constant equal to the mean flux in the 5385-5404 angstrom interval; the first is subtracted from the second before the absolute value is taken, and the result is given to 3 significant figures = 1.08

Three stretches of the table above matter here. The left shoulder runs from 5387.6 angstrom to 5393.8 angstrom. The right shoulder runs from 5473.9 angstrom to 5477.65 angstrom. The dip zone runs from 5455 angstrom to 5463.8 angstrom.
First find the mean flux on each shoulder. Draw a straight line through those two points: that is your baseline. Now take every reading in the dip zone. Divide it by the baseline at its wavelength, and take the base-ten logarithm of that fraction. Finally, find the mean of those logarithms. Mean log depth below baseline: 0.08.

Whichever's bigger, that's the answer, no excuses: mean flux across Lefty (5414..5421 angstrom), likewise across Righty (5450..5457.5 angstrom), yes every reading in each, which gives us 7.3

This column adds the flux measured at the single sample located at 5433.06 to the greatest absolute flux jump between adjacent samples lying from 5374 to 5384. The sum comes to 8.7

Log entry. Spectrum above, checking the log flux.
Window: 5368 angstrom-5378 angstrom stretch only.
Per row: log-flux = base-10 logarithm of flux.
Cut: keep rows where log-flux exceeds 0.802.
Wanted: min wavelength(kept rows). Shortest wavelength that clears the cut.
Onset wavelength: 5369.63 angstrom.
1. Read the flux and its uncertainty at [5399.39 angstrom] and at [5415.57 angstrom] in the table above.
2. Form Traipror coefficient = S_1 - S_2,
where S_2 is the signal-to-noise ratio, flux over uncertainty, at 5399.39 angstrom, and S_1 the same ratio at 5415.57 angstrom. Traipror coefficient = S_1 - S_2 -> -2.5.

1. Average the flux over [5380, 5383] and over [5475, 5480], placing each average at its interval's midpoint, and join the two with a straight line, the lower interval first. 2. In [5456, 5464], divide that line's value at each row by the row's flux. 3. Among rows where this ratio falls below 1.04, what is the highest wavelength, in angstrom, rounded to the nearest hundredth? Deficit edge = 5463.17 angstrom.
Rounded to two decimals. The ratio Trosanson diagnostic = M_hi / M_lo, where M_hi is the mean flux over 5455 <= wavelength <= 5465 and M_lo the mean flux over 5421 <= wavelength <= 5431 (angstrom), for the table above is 1.06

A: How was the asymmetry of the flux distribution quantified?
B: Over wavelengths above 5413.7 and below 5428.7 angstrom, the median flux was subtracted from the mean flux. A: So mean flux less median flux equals 0.12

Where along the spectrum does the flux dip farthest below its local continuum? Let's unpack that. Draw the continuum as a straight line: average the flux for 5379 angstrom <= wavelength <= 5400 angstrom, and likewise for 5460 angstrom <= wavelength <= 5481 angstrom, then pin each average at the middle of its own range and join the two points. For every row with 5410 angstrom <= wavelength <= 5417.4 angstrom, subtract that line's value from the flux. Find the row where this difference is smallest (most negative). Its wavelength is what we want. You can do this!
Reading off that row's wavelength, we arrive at 5415.57 angstrom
